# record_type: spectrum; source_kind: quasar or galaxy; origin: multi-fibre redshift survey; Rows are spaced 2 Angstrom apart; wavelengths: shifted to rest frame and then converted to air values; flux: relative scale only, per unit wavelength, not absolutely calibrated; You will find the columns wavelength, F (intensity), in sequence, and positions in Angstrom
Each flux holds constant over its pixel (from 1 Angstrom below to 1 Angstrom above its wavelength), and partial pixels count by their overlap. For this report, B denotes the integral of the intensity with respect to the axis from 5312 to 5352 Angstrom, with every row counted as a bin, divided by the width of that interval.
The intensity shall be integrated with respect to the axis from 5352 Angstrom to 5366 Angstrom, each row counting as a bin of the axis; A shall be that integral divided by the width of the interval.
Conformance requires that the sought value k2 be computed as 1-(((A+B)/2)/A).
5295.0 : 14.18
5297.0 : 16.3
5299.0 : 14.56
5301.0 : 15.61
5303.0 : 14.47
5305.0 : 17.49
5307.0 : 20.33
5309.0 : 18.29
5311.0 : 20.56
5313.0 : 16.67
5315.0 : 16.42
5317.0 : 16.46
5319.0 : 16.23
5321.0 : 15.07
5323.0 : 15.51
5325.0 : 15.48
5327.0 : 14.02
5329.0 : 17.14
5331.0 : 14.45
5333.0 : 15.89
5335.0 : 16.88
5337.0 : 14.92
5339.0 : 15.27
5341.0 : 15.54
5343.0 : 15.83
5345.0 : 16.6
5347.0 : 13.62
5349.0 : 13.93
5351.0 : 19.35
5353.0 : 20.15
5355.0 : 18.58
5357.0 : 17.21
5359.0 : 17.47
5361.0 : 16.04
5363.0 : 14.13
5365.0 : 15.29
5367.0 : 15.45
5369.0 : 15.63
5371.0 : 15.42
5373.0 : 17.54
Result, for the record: 0.036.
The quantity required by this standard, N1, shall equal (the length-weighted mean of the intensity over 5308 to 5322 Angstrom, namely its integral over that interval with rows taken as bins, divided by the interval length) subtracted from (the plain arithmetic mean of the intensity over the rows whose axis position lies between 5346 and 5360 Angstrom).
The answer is 0.1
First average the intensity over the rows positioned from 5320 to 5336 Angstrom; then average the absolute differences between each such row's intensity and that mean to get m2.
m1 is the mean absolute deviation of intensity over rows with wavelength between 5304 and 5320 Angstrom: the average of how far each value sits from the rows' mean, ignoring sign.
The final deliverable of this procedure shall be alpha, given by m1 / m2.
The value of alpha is 1.8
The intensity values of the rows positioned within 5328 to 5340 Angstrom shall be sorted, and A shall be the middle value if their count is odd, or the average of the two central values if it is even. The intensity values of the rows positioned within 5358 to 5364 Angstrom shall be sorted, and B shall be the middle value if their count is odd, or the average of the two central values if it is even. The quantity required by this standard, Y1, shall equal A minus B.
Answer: 0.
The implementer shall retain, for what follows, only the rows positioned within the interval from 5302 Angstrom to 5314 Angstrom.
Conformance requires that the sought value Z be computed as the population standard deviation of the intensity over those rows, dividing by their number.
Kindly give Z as 2.10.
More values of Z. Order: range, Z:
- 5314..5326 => 0.53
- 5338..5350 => 1.05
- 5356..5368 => 1.15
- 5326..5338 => 1.18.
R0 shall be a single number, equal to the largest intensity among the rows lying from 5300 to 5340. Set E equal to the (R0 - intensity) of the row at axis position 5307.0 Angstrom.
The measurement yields 0.2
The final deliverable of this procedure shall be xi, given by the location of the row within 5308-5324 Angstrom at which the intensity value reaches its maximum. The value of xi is 5311.0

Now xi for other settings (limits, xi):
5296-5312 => 5311.0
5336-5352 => 5351.0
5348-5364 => 5353.0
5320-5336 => 5329.0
